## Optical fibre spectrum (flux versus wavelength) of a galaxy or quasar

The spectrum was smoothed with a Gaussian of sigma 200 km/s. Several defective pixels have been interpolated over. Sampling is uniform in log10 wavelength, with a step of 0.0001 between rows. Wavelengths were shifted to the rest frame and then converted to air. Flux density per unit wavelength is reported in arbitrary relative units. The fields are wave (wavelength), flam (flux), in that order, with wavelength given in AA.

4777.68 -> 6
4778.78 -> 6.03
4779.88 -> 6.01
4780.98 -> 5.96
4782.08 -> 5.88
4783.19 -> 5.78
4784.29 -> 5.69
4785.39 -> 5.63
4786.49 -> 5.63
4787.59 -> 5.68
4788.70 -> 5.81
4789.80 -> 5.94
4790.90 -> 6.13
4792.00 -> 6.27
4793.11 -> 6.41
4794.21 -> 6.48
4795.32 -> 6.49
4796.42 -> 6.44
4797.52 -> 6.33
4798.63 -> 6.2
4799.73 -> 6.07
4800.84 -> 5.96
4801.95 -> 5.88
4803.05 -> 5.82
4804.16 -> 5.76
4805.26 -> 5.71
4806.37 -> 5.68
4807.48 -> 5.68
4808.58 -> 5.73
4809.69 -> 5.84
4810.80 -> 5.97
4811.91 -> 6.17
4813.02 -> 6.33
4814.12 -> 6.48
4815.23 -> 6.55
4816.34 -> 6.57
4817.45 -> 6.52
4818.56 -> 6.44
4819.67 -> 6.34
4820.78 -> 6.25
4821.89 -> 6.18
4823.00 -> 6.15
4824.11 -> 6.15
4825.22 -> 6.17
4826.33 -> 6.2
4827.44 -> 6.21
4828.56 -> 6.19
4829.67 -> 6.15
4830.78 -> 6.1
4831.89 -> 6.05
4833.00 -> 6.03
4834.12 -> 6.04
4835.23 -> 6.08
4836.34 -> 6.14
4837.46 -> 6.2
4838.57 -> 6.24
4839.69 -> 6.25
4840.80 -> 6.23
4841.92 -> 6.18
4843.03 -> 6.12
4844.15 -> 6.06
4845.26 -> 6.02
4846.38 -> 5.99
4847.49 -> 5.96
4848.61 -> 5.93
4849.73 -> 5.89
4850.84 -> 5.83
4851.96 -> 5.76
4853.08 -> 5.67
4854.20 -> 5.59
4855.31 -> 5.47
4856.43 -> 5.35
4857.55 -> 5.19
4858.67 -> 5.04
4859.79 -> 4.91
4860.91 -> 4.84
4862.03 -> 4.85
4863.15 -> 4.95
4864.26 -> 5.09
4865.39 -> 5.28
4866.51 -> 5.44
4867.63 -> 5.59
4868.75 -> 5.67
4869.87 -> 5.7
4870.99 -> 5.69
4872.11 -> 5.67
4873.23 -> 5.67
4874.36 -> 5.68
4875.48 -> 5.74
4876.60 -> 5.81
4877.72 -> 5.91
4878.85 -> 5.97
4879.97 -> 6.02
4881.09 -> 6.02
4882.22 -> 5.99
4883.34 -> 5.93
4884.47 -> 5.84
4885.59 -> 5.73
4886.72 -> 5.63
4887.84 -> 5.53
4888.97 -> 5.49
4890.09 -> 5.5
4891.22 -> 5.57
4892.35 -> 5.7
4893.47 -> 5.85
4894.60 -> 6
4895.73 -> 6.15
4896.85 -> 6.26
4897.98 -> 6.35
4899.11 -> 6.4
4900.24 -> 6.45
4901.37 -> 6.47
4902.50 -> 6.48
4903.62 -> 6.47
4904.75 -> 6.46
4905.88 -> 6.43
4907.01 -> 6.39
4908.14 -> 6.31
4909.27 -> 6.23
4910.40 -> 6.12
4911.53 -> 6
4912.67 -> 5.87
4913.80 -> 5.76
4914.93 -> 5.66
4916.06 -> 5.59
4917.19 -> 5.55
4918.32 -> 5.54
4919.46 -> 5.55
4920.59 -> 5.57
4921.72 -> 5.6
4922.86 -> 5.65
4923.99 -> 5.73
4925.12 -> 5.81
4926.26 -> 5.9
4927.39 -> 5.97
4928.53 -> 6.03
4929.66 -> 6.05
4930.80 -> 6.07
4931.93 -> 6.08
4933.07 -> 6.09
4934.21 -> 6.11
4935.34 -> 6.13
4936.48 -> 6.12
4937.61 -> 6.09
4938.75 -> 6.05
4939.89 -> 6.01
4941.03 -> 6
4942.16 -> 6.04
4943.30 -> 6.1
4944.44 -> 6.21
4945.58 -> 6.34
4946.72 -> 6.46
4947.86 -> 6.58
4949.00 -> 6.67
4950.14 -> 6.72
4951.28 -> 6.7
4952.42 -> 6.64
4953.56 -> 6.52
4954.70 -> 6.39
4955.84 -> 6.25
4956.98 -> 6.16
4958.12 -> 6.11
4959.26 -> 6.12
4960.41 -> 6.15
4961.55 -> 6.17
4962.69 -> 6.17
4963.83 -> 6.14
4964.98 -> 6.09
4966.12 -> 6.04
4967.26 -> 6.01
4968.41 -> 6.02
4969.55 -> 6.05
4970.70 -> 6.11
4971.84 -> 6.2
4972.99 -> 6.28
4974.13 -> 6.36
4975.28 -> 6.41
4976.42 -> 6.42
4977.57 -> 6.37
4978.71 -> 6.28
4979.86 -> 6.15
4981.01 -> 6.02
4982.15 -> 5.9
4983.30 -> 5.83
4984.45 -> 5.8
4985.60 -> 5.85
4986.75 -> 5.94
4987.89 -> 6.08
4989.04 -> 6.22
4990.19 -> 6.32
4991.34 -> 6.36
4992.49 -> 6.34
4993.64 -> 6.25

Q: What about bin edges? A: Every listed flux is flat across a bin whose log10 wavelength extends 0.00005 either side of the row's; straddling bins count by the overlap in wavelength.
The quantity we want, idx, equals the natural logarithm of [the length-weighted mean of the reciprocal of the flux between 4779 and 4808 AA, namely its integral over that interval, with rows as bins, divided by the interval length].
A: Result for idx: -1.786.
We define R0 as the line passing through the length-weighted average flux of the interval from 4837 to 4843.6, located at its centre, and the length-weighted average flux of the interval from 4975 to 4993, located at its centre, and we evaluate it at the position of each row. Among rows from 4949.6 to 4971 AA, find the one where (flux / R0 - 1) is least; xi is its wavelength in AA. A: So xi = 4967.26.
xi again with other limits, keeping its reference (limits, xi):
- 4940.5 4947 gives 4941.03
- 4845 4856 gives 4855.31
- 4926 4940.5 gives 4926.26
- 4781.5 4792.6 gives 4785.39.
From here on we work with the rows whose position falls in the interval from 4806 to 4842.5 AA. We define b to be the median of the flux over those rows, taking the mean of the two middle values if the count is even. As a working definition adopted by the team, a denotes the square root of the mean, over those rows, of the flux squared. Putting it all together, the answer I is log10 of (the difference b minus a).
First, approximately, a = 6.2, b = 6.2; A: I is -2.0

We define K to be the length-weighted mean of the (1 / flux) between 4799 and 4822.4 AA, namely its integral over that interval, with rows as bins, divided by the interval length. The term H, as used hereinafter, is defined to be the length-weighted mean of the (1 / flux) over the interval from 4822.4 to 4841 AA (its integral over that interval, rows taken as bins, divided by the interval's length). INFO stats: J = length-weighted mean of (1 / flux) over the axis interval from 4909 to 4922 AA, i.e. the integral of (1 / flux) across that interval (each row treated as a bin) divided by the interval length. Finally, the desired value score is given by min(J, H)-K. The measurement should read -0.002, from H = 0.163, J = 0.174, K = 0.165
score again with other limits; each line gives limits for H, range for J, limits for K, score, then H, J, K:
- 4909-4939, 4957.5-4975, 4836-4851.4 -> -0.002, 0.170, 0.163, 0.165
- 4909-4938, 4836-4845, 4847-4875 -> -0.022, 0.170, 0.162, 0.184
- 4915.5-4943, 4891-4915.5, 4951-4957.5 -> 0.007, 0.170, 0.163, 0.156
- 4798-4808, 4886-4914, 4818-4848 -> 0.002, 0.170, 0.165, 0.163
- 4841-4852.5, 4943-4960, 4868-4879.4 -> -0.018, 0.167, 0.156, 0.174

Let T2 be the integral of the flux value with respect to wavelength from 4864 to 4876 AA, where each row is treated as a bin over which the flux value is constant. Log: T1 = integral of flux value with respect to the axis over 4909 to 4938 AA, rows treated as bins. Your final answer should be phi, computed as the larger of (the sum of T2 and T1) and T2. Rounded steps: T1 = 170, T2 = 67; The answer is 237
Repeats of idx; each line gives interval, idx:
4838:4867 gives -1.719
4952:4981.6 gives -1.826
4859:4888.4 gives -1.714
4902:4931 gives -1.781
